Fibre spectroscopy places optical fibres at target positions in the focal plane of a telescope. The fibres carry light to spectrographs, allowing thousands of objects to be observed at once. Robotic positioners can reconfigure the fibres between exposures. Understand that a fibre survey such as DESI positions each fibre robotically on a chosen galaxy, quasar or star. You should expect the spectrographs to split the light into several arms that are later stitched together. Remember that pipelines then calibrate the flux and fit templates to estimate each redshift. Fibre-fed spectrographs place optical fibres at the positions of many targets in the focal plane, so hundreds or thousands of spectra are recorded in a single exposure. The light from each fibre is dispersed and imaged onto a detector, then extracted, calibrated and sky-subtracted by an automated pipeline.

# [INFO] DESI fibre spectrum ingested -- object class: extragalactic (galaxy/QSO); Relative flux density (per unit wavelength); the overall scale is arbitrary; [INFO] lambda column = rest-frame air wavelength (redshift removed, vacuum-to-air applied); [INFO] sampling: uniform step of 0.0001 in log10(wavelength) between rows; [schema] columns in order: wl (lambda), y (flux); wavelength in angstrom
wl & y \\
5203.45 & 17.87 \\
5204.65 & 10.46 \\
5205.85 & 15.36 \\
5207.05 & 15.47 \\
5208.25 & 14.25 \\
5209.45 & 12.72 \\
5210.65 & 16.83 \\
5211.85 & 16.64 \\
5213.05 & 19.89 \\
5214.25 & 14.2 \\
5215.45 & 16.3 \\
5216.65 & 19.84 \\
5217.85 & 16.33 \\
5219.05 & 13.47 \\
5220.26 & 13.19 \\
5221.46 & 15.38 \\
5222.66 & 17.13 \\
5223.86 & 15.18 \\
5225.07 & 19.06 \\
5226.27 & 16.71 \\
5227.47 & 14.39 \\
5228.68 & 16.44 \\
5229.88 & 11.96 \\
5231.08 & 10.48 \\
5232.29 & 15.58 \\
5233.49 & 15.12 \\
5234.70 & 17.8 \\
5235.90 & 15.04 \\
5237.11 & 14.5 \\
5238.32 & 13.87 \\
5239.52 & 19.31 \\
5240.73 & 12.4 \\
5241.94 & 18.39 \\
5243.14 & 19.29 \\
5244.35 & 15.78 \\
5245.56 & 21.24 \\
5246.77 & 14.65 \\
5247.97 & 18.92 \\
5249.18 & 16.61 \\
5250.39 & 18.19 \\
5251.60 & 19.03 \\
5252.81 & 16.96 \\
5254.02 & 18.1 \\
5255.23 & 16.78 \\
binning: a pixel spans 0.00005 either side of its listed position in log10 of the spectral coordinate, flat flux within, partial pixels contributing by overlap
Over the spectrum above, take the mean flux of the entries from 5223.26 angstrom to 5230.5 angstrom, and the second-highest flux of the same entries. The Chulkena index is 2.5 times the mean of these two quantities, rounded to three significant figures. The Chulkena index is 40.4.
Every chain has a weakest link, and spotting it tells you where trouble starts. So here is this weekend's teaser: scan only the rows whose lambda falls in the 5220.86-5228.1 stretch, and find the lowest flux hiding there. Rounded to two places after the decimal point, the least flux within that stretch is 14.39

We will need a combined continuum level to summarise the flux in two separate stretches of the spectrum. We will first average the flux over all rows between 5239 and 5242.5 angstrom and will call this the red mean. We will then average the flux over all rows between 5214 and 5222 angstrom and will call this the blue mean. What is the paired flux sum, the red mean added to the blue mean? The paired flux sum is 32.2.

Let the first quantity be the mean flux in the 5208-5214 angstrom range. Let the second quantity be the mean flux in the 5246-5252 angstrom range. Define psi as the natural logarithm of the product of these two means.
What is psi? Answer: 5.64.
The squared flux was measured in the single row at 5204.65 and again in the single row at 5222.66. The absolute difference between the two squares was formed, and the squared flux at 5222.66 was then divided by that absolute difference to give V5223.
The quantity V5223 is 1.59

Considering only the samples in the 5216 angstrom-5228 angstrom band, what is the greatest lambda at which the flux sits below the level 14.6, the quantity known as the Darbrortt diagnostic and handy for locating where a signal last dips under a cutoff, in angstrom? 5227.47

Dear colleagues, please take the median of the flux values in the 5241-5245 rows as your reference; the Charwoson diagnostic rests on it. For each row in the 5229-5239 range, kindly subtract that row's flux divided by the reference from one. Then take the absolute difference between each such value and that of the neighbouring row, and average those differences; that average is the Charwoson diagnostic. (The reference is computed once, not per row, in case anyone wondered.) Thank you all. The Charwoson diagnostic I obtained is 0.106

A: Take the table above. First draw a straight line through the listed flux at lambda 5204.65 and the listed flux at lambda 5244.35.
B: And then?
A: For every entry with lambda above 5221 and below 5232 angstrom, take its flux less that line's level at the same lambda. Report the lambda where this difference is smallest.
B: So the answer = 5231.08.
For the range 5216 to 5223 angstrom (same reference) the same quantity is 5220.26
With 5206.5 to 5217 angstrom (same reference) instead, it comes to 5209.45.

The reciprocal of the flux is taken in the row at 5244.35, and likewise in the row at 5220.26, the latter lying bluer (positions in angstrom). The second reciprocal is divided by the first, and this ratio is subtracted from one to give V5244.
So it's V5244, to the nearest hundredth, -0.20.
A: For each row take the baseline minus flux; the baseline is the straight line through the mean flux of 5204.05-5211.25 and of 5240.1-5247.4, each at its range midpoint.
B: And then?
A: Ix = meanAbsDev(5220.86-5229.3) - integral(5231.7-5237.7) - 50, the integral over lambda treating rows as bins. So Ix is -52.8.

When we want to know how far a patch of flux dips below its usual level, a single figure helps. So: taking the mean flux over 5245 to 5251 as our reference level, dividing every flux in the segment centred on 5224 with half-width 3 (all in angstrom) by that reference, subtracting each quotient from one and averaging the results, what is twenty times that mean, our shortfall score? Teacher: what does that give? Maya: 1.4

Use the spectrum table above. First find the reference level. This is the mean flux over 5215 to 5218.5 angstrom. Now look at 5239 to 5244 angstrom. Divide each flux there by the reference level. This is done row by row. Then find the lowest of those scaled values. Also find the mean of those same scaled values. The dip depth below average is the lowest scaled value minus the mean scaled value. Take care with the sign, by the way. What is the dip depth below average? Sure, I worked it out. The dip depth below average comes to -0.28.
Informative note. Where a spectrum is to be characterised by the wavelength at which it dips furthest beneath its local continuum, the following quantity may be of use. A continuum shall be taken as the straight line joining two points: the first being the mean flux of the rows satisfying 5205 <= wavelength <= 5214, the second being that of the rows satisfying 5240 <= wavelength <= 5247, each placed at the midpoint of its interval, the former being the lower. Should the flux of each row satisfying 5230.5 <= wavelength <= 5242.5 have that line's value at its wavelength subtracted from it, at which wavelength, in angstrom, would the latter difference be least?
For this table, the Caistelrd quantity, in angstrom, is 5231.08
